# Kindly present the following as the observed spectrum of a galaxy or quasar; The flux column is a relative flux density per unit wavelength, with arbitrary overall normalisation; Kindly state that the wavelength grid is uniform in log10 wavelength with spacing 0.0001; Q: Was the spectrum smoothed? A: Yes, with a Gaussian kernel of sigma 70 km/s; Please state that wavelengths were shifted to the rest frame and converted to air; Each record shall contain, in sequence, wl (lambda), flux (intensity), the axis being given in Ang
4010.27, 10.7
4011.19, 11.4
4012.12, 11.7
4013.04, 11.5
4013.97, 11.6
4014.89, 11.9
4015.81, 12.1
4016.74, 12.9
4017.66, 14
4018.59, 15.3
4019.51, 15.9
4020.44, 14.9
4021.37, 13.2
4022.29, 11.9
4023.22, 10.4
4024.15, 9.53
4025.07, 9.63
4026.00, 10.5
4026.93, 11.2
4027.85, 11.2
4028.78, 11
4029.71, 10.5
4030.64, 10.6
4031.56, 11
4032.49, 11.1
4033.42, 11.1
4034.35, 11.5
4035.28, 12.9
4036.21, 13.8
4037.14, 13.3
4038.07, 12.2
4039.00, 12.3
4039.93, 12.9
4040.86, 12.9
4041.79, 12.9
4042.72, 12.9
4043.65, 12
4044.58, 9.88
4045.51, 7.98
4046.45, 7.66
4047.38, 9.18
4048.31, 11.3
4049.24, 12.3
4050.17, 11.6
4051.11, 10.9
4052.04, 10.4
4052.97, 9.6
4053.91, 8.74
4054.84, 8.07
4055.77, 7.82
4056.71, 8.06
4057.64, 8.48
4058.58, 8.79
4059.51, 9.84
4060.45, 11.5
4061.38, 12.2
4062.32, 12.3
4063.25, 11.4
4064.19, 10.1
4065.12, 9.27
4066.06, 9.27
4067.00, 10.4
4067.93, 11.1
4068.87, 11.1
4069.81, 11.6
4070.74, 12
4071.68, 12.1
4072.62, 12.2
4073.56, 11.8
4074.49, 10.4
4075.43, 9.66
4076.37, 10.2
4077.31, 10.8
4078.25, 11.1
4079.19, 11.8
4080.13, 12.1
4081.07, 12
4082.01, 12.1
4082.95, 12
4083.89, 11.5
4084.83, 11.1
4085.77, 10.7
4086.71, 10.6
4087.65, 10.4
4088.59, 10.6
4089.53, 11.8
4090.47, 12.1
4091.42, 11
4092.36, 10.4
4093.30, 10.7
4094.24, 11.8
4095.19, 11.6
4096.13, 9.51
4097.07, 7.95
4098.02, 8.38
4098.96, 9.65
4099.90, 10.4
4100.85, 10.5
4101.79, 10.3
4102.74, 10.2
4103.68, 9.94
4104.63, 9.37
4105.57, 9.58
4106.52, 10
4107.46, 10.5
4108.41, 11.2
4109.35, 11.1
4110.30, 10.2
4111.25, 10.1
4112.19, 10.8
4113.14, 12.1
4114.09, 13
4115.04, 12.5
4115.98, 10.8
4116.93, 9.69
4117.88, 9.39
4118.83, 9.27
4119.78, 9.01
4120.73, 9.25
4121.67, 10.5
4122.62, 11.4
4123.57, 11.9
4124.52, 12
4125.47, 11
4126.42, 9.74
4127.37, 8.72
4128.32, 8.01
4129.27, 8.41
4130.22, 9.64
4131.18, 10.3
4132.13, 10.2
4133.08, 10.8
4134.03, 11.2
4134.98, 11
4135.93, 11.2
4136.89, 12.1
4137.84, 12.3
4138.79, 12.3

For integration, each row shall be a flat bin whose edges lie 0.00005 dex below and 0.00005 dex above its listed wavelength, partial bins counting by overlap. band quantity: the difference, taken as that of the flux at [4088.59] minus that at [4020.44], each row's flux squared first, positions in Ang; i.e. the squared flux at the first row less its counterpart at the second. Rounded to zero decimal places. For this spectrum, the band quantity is -110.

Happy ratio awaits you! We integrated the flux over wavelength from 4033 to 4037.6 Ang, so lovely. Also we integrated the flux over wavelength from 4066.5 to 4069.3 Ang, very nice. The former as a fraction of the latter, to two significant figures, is 1.9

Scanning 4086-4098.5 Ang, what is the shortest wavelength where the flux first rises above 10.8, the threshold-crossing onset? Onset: 4089.53 Ang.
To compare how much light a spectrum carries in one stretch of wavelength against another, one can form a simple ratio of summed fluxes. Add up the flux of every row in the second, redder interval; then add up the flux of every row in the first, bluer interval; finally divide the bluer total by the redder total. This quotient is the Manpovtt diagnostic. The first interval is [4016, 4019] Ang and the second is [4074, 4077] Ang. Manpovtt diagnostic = 1.39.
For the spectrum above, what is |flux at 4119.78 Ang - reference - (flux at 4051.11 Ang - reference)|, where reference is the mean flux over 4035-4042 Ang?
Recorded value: 1.9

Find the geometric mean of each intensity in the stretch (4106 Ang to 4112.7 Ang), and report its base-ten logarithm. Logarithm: 1.02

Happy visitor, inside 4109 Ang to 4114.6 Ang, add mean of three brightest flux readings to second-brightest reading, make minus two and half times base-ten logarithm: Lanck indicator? -3.46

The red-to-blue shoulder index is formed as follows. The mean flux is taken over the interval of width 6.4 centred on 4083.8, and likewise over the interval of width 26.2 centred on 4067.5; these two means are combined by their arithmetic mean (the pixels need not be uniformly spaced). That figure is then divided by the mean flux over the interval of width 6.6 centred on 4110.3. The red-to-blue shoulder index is 1.01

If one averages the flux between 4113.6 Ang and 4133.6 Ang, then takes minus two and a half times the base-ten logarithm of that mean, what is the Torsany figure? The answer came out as -2.53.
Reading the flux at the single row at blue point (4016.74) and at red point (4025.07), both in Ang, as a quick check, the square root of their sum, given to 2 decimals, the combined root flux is 4.75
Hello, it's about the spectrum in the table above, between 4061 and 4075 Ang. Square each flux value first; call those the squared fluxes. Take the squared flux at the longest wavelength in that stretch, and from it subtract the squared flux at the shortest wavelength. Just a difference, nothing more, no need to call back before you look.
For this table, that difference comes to -41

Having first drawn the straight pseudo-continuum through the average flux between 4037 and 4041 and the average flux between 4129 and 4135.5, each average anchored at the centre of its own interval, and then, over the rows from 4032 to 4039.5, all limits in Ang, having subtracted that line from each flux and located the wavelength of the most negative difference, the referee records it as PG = 4032.49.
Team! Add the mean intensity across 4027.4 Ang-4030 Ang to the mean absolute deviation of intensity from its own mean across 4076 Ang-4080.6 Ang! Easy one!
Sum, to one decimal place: 11.5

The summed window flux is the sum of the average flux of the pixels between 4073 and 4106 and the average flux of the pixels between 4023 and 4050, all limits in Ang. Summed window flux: 21.9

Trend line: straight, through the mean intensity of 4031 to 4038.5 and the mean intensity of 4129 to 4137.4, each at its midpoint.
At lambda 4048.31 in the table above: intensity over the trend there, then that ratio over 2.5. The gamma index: 0.380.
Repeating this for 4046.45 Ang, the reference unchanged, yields 0.257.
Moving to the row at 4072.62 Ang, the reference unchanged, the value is 0.424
